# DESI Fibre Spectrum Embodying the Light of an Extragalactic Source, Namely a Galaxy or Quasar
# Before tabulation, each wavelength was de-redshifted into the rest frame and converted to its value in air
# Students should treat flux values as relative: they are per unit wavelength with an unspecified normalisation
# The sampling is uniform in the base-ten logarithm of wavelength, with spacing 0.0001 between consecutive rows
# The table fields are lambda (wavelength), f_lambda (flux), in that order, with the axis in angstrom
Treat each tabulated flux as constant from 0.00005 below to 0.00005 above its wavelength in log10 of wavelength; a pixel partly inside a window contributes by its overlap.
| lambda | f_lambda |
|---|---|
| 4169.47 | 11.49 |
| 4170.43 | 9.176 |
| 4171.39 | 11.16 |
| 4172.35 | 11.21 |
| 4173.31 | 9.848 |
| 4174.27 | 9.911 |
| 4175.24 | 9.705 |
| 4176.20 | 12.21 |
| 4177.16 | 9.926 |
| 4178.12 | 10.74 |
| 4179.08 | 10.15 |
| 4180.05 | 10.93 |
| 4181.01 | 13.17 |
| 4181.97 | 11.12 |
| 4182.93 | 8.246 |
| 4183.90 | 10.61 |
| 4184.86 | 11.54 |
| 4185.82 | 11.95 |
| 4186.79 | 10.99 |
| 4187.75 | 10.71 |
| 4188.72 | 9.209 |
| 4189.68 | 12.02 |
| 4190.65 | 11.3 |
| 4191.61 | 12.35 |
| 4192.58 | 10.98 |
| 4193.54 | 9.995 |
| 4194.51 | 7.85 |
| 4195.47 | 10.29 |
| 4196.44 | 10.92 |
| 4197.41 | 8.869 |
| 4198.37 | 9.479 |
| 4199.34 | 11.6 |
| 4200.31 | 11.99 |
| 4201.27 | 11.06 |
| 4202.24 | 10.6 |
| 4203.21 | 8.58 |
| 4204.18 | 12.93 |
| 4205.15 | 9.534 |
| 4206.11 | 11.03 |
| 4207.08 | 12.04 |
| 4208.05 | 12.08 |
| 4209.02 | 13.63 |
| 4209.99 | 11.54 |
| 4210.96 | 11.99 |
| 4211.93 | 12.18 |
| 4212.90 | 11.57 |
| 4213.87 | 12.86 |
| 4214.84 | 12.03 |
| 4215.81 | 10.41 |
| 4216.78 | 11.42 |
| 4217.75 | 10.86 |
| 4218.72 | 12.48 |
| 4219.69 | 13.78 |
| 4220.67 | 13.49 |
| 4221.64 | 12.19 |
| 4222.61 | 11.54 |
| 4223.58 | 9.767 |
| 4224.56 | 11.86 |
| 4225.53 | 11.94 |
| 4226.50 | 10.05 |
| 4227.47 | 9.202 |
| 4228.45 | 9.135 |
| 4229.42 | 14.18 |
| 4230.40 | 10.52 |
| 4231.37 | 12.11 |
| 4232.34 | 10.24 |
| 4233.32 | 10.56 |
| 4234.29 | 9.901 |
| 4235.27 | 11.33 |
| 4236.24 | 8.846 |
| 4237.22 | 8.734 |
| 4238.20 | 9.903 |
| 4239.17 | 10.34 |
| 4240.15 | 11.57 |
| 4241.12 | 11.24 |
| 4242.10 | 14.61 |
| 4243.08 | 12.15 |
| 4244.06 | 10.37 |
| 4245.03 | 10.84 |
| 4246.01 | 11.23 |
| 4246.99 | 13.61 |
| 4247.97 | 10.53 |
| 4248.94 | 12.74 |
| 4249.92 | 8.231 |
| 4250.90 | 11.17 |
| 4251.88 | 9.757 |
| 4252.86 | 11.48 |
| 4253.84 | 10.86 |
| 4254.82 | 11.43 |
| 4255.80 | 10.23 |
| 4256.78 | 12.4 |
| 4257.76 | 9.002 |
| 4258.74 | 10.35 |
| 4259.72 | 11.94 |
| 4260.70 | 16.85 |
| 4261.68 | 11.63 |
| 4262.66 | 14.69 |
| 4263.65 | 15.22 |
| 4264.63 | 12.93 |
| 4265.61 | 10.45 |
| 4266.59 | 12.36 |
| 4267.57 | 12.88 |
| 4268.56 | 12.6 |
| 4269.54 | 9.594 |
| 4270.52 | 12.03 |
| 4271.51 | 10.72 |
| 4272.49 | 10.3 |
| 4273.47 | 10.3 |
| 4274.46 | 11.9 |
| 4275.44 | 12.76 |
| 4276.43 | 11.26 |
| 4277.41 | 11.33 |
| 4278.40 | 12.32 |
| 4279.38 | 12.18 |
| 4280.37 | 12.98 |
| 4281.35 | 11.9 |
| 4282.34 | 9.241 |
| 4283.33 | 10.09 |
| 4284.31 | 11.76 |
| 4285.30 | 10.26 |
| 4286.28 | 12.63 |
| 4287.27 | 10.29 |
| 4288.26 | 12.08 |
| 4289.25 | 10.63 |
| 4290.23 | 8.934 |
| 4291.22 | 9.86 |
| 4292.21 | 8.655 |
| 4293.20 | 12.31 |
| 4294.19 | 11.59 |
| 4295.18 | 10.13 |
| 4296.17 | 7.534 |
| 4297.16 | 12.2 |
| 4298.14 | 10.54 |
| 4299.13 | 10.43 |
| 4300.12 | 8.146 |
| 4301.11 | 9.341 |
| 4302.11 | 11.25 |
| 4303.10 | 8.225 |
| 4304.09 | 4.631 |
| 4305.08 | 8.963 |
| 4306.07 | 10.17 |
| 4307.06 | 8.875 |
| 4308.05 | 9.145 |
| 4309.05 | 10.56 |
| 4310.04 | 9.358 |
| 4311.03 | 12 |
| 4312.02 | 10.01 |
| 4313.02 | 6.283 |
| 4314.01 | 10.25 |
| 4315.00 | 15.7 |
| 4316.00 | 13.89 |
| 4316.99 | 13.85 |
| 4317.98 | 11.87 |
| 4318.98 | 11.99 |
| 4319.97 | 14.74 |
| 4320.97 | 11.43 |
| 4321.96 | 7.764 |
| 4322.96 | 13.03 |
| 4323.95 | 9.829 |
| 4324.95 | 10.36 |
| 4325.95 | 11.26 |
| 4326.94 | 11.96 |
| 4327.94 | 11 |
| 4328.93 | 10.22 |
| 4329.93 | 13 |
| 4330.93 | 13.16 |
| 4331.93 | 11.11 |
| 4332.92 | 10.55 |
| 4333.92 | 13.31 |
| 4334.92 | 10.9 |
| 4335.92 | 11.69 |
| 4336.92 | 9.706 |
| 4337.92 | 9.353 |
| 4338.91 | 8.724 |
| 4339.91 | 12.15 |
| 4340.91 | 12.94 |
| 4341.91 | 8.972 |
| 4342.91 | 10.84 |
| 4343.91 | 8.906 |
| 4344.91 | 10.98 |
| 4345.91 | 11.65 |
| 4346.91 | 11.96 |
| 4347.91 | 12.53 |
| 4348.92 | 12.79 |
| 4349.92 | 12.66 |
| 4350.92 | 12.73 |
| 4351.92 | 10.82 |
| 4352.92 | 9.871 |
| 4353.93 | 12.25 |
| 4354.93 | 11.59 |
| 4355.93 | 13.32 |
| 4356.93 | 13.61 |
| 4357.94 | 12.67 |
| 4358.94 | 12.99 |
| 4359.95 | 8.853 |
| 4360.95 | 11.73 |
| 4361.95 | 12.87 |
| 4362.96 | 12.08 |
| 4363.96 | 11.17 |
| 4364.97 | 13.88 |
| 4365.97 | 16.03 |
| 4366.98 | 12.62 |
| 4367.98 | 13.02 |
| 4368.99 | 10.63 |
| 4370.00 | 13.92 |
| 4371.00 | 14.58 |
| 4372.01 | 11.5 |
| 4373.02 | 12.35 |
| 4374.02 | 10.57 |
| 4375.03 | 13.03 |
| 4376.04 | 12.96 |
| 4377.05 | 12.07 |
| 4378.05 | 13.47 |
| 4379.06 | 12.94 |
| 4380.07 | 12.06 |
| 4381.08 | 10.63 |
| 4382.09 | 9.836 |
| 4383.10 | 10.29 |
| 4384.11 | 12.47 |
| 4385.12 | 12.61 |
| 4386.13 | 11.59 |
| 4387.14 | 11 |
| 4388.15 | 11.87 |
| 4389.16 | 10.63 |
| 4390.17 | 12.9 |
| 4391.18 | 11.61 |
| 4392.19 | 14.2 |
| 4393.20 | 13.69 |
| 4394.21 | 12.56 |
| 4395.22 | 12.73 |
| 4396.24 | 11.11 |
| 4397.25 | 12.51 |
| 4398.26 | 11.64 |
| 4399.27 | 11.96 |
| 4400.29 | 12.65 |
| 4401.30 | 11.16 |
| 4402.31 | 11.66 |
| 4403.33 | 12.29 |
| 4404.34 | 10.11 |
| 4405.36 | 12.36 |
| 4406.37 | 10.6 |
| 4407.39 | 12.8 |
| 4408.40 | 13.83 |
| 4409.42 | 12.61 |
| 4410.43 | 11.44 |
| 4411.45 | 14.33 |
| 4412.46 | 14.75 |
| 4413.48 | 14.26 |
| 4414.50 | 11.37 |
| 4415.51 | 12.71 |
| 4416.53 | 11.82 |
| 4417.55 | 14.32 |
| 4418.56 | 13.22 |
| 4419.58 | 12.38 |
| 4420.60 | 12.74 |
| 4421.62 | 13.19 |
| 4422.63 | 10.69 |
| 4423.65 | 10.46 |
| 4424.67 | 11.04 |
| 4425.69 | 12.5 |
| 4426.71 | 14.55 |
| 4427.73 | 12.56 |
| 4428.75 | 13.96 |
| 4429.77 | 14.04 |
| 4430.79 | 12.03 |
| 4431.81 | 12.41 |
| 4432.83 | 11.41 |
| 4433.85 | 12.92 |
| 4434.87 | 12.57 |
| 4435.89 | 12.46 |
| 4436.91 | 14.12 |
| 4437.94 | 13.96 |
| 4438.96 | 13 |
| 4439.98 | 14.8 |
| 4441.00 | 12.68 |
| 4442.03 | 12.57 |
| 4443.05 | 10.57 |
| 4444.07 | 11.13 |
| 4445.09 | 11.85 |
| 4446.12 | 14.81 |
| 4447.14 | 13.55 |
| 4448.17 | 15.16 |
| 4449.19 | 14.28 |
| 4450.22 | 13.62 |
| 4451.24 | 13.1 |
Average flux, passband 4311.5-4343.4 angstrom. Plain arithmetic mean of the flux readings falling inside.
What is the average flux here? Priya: 11.3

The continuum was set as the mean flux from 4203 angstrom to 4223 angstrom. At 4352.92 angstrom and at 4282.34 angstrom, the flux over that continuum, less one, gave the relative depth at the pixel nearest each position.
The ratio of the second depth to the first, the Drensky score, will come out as 1.3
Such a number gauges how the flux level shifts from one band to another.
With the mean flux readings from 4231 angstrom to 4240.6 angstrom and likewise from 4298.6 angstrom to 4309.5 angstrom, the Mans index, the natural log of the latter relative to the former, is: -0.13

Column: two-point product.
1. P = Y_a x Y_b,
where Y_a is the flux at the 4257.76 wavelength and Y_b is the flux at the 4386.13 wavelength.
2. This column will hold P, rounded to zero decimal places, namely 104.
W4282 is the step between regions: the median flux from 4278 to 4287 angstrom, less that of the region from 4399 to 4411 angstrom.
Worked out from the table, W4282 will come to -0.2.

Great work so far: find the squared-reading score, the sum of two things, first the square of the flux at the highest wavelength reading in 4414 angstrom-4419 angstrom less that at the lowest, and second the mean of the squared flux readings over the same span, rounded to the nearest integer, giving 208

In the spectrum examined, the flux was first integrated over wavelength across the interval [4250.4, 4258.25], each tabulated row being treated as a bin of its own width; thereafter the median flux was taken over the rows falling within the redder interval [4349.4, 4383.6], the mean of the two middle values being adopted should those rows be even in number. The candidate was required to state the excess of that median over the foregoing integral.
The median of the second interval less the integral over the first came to -72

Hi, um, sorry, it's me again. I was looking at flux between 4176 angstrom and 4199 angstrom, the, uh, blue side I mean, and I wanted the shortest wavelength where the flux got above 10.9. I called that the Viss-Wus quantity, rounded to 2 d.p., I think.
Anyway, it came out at 4176.20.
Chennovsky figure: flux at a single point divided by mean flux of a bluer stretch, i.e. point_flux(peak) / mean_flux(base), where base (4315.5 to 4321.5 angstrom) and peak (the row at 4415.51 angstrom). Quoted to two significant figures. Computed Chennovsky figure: 0.98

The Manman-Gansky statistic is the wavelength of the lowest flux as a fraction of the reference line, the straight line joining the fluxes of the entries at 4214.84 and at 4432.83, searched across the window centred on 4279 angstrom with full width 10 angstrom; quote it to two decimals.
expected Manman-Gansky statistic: 4282.34 angstrom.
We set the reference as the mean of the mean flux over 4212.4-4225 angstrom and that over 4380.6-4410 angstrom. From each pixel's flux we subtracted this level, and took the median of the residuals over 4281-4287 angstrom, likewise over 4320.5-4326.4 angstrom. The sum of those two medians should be -2.0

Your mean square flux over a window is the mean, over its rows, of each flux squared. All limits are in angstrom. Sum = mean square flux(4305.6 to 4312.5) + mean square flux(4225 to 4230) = 224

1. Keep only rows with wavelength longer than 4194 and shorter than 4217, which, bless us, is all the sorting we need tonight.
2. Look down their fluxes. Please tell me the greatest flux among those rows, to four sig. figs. 13.63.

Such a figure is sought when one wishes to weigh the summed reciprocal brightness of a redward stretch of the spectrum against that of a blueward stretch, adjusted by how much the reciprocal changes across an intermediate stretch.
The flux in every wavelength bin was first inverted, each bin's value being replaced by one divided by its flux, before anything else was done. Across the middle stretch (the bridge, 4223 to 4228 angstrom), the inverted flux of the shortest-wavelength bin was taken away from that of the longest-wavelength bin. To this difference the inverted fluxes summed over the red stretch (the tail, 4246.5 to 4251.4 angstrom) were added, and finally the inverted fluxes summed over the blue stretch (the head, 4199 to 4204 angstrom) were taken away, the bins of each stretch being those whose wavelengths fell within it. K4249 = -0.007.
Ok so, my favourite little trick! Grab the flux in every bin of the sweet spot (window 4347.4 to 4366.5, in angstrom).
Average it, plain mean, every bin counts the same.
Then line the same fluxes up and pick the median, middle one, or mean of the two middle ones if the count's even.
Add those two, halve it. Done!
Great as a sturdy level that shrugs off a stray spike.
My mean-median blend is 12.5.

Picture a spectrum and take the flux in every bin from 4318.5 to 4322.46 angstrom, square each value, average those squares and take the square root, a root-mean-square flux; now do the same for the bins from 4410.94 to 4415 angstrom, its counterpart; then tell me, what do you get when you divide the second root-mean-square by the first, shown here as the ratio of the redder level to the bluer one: 1.17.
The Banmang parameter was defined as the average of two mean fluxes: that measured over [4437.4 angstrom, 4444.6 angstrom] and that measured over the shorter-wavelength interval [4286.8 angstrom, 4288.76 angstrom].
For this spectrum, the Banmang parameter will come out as 11.9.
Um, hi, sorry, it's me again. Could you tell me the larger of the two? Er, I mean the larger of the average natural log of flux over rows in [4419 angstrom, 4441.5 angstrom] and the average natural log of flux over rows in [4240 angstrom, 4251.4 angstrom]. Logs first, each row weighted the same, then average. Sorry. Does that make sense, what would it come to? 2.54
